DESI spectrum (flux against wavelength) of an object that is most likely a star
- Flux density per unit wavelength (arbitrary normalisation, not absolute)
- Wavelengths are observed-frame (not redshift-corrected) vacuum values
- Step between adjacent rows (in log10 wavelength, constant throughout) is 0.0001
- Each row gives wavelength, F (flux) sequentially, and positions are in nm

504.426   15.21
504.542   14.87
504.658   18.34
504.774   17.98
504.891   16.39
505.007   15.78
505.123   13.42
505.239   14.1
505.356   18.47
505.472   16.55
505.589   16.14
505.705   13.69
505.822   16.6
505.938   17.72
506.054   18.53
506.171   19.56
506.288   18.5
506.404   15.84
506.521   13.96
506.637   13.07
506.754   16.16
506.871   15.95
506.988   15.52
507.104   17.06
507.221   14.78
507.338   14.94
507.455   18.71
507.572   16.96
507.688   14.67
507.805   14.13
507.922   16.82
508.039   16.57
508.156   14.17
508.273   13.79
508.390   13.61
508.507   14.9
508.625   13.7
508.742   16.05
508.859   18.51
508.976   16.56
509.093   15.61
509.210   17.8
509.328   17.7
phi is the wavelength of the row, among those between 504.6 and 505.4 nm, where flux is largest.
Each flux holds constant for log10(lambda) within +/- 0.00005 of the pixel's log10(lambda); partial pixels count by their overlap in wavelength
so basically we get 505.356 nm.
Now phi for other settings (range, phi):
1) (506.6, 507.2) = 507.104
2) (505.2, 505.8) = 505.356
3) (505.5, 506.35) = 506.171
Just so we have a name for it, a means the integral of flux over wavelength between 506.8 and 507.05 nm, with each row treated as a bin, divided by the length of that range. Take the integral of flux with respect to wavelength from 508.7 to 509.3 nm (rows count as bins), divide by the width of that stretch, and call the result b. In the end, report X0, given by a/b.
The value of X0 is 0.93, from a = 15.8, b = 17.0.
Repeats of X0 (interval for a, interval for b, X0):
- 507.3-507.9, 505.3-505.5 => 0.90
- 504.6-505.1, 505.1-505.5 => 1.07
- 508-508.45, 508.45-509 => 0.91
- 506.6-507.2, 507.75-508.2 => 1.01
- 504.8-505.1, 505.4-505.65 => 0.97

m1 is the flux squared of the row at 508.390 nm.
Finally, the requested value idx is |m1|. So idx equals 185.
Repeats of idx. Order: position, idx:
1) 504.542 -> 221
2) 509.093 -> 244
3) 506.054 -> 343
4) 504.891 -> 269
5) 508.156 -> 201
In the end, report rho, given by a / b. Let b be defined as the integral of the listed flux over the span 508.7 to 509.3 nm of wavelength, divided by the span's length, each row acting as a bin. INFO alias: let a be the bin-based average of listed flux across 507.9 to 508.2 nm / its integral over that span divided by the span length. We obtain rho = 0.93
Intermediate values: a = 15.8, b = 17.0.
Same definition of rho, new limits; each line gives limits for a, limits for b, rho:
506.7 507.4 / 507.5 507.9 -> 1.01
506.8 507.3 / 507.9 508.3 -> 1.03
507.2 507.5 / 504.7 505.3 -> 1.04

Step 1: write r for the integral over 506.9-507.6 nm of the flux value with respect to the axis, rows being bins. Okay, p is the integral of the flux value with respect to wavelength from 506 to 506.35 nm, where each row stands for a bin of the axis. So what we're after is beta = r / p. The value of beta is 1.73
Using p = 6.6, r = 11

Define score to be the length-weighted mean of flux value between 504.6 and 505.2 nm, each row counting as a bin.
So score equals 16.3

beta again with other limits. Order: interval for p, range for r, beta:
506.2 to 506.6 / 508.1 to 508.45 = 0.75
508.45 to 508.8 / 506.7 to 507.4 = 2.12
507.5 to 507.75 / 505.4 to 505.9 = 1.99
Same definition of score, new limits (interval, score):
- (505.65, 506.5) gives 17.1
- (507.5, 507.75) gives 16.0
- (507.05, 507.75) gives 16.2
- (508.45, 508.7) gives 14.4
